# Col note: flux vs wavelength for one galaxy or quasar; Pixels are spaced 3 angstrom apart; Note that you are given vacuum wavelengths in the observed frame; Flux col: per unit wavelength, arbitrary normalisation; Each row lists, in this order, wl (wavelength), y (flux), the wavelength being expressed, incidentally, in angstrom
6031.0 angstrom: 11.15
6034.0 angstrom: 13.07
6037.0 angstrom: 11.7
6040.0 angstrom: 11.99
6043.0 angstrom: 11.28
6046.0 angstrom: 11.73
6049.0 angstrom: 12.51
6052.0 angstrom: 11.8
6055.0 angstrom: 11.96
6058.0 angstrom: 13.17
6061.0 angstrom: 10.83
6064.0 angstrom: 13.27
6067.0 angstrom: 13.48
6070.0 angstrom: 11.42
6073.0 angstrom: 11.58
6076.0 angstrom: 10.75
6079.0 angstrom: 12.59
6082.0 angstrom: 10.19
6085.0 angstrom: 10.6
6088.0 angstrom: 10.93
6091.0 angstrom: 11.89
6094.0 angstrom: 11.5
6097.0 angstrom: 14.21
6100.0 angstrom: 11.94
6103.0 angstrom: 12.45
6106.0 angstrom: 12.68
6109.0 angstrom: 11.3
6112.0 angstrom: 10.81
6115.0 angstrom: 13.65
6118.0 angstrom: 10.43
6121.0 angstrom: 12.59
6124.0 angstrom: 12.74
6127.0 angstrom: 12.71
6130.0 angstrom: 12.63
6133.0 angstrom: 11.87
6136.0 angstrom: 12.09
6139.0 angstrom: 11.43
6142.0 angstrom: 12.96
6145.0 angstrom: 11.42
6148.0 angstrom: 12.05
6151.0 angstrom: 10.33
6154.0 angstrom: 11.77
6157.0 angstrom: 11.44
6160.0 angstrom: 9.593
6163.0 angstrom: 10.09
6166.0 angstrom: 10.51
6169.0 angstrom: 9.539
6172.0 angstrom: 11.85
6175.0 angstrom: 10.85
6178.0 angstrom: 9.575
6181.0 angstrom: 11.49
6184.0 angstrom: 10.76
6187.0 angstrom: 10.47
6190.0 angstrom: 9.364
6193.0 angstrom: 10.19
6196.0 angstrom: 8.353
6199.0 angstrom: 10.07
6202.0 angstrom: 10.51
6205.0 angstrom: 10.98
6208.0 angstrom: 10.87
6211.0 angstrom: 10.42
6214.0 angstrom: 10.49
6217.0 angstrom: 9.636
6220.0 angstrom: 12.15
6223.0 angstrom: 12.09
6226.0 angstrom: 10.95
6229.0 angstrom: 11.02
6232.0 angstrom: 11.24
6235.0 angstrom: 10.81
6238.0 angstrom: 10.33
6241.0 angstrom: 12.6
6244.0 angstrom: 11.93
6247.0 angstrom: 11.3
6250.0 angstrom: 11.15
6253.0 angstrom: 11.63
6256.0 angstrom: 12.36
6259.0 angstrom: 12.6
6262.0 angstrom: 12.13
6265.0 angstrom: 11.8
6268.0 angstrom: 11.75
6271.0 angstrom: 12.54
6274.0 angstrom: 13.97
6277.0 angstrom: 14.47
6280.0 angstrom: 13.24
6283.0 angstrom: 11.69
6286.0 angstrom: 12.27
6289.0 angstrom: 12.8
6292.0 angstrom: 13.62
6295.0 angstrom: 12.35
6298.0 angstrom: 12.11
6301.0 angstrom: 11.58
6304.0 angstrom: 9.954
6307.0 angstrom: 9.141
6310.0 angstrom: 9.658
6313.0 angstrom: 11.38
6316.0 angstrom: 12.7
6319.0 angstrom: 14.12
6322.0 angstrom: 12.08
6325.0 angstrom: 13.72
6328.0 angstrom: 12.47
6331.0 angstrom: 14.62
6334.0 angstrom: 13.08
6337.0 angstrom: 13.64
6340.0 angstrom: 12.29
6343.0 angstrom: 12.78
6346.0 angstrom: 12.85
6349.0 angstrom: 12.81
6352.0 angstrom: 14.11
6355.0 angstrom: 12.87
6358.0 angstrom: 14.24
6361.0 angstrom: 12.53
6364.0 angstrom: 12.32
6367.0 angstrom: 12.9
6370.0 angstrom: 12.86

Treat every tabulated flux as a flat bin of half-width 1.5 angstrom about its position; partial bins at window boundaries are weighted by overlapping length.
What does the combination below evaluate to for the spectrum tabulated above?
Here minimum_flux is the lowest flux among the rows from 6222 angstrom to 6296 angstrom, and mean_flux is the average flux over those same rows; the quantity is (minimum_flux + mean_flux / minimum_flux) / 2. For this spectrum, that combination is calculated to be 5.8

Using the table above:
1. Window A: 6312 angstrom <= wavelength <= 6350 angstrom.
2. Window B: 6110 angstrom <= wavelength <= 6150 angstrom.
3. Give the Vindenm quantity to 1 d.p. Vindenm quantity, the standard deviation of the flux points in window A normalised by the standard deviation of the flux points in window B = 1.0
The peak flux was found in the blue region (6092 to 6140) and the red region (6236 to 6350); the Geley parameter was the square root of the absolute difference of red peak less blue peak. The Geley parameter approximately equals 0.64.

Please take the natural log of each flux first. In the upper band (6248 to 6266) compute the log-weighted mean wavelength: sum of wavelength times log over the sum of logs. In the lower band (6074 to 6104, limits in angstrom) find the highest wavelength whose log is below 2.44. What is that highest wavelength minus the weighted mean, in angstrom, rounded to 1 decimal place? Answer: -169.5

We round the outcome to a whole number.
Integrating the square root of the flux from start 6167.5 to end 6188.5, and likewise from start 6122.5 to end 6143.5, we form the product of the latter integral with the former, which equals 5052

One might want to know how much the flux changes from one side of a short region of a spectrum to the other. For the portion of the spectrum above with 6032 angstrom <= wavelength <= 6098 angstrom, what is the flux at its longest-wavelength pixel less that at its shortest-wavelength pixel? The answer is 1.1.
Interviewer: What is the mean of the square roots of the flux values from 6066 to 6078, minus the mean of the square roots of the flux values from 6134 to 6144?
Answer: -0.05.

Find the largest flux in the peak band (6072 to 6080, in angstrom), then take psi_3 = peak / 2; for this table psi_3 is 6.3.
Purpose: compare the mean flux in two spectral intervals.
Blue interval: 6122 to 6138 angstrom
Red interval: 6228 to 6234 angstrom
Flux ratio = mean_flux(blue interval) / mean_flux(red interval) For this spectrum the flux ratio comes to 1.11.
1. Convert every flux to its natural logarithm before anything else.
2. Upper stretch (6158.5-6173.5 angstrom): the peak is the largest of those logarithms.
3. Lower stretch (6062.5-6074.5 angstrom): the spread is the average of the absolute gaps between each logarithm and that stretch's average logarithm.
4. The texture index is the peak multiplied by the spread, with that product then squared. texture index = 0.035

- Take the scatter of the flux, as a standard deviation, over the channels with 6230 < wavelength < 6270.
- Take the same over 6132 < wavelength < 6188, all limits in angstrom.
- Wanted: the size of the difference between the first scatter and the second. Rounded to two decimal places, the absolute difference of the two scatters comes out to 0.29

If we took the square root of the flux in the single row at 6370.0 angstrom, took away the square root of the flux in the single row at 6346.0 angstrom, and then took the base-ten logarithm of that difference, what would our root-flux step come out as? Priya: -2.86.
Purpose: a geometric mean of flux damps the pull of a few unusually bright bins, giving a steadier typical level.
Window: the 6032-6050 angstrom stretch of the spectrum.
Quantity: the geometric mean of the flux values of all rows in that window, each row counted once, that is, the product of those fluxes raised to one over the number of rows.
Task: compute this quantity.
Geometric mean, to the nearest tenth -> 12.0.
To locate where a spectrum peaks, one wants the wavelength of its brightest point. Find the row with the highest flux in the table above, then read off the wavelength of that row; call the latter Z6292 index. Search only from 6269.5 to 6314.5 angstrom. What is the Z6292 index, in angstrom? 6277.0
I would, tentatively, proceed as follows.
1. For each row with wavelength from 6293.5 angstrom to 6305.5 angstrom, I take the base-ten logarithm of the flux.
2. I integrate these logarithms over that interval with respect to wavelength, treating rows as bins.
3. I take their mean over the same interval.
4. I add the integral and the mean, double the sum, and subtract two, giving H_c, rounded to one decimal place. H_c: 25.5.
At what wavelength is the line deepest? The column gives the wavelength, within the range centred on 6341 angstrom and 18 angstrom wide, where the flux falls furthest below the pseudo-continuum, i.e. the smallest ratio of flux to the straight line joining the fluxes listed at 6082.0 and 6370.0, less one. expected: 6340.0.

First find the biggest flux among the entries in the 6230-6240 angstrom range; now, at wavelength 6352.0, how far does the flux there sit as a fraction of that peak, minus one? 0.26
